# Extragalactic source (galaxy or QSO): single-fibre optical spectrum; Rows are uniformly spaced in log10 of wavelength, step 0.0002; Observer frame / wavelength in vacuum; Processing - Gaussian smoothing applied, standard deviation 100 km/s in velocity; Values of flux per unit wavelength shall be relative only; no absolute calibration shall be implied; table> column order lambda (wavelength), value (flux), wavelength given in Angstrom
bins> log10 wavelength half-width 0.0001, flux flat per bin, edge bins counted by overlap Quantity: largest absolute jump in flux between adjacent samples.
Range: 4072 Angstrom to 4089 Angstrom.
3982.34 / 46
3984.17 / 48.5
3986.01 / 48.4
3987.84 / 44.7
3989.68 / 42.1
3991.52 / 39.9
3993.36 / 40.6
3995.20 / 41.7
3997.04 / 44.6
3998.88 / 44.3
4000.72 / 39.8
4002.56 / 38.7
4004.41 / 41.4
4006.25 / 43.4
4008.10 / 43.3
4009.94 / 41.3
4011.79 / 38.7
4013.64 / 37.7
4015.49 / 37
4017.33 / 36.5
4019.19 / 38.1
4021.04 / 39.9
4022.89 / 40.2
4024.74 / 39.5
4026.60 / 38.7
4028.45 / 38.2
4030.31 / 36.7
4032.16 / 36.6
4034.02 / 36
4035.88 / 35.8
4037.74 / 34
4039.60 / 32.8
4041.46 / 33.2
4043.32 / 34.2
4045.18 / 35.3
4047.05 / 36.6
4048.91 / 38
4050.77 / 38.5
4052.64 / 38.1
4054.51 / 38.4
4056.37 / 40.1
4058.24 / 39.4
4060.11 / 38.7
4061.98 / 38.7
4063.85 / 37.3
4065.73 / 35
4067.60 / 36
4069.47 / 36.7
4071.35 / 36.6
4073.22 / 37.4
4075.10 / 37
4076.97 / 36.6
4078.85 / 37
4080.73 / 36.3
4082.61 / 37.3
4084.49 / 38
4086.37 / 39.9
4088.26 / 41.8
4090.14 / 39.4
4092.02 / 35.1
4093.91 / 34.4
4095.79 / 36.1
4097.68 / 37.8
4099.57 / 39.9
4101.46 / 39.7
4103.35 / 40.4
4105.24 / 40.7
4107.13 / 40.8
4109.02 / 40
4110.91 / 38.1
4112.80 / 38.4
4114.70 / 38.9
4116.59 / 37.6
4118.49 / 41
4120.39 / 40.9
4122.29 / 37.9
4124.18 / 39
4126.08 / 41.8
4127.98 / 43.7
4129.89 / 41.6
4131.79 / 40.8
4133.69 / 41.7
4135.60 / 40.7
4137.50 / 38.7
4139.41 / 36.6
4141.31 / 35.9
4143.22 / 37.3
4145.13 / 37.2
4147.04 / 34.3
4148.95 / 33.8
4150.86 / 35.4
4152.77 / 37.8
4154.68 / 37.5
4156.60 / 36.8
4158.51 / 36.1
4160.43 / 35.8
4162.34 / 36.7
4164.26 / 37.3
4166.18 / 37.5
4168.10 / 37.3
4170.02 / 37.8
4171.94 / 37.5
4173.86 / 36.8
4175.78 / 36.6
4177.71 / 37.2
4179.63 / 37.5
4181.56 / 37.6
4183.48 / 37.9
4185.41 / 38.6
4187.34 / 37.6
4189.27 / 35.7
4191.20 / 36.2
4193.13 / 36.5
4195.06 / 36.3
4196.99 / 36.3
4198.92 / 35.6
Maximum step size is 1.90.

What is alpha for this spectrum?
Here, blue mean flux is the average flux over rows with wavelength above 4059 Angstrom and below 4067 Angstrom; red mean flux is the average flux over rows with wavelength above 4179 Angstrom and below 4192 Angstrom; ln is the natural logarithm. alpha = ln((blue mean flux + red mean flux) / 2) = 3.62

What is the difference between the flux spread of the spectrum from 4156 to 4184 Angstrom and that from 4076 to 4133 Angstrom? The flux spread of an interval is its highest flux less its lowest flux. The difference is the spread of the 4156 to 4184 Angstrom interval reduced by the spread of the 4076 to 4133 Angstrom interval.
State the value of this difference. -7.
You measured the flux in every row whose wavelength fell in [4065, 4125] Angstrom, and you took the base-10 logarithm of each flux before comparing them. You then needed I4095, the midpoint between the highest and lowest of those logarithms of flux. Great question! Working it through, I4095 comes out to 1.58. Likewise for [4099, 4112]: 1.60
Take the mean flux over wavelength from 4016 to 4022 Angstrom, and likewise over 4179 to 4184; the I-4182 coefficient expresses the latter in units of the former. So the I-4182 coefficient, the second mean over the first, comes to 0.99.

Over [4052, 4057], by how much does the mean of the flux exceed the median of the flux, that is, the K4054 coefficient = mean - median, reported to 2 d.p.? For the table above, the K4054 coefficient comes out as 0.47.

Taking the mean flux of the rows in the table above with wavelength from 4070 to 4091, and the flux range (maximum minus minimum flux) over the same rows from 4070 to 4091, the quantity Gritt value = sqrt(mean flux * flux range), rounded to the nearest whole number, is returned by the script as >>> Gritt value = 14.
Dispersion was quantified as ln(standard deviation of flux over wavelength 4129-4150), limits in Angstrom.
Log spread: 1.0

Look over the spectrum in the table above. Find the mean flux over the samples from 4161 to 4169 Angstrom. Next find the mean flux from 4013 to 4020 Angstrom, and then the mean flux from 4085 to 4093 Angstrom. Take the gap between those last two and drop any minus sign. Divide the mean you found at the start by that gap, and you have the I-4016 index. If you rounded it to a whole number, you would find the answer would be 22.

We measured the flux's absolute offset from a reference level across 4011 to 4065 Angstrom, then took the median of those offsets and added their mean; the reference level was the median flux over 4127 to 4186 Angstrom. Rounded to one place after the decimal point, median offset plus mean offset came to 3.0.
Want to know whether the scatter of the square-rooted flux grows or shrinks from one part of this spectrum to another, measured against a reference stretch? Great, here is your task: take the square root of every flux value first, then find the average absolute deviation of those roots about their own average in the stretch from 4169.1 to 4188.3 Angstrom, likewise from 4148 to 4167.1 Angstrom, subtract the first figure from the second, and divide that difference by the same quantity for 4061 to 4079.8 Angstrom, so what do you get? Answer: 0.89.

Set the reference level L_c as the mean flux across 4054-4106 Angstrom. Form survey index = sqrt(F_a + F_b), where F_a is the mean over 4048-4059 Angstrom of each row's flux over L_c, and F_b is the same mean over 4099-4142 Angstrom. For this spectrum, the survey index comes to 1.44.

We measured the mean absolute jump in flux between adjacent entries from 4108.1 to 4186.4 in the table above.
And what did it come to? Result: 1.1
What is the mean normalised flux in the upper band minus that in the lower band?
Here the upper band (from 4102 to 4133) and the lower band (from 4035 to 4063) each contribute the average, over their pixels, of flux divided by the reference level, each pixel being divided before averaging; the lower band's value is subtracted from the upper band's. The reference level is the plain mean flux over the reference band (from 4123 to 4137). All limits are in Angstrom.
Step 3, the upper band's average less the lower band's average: 0.080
